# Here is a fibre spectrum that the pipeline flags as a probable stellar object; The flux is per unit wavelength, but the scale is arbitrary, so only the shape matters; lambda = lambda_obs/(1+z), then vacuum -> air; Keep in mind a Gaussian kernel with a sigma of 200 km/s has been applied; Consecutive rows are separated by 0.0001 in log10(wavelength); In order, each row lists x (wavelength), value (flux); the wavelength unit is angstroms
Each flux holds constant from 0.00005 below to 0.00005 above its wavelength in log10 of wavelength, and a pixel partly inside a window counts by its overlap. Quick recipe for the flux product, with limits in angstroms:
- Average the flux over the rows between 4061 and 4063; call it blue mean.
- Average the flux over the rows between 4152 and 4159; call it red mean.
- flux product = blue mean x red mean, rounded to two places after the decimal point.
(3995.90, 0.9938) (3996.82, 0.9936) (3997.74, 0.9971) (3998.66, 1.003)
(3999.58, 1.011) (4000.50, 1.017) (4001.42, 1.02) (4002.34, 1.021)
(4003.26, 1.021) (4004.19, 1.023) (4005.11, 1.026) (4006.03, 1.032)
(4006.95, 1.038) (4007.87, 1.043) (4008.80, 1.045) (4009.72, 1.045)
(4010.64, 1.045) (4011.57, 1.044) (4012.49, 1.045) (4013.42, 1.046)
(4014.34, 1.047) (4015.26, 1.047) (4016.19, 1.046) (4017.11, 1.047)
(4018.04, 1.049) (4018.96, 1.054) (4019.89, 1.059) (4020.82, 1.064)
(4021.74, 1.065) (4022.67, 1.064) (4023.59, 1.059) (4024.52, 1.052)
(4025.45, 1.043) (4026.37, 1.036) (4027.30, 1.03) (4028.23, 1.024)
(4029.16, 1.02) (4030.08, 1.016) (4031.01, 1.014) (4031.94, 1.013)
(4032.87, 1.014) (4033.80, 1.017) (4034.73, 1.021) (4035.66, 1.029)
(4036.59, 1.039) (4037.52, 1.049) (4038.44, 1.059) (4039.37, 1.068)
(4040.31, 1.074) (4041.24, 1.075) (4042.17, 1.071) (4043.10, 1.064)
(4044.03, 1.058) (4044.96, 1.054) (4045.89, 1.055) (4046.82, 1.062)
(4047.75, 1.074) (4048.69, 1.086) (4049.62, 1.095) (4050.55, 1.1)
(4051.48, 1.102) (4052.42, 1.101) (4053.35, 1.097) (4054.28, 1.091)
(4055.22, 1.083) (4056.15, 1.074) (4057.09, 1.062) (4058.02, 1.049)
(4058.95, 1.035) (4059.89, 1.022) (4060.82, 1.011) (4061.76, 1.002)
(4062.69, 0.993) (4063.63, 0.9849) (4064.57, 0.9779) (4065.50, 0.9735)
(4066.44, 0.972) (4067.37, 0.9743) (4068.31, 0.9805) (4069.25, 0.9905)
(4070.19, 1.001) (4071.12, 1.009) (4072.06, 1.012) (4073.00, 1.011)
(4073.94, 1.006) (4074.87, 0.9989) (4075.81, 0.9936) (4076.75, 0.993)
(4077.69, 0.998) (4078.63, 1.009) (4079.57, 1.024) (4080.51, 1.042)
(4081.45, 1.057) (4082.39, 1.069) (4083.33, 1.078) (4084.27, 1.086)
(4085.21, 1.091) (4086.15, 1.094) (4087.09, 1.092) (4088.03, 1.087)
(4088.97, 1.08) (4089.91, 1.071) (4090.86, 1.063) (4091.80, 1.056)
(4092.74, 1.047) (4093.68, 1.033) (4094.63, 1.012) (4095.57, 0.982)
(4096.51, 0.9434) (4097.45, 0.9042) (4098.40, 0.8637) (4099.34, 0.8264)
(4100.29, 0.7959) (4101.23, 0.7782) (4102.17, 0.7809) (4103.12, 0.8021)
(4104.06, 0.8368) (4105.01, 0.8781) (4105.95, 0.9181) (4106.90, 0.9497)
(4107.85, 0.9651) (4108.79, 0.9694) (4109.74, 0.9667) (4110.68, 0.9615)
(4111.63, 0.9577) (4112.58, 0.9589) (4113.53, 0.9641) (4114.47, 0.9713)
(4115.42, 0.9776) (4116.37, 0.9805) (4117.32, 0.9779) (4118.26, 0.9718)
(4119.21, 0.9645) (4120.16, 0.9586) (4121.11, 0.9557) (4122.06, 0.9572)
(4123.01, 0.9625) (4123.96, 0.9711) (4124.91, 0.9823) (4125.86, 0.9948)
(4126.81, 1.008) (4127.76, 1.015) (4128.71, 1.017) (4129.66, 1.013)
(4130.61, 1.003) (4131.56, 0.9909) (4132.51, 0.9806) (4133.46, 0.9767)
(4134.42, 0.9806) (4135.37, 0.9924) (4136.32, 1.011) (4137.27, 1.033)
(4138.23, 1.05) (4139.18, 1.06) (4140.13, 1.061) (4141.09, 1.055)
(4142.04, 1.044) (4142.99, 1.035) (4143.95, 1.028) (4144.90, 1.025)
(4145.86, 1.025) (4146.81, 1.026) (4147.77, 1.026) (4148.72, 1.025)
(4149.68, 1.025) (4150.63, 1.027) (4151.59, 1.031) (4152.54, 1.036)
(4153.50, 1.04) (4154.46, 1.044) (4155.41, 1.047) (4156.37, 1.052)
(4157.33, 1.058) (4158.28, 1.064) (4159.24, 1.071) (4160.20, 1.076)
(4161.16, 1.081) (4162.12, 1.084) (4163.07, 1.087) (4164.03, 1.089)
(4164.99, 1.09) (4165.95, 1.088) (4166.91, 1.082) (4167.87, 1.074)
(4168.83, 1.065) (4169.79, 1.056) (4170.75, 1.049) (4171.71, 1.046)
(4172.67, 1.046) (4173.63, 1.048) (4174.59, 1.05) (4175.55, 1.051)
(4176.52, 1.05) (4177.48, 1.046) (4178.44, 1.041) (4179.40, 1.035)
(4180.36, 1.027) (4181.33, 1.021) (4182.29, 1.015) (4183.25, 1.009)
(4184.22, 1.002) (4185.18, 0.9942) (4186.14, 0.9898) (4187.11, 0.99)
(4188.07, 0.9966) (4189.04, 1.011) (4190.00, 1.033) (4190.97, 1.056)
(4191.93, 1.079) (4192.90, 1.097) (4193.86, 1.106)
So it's 1.05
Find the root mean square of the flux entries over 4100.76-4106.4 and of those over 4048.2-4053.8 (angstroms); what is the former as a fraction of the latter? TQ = 0.76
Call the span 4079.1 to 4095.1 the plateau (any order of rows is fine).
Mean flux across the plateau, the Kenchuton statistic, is 1.06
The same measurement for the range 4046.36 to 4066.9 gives 1.05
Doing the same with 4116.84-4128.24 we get 0.98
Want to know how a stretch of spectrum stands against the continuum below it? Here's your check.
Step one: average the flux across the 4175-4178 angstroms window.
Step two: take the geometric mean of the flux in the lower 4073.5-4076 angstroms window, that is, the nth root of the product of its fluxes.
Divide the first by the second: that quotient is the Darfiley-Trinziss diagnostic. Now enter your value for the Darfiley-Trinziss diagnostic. 1.05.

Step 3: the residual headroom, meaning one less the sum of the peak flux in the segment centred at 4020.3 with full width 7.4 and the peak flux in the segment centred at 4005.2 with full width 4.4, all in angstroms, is -1.10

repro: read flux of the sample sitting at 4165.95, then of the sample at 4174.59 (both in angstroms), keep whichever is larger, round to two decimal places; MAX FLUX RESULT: 1.09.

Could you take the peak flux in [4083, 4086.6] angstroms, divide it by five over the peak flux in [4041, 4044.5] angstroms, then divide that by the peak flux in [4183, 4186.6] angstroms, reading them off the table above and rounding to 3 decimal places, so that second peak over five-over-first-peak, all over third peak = 0.233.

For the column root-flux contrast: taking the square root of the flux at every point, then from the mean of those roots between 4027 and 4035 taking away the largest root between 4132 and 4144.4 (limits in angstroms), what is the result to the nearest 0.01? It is -0.02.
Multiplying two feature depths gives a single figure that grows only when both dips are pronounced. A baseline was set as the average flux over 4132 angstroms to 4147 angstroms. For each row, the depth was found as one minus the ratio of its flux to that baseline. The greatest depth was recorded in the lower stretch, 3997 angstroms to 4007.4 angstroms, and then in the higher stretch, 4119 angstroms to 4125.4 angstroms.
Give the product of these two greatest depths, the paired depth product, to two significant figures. 0.0017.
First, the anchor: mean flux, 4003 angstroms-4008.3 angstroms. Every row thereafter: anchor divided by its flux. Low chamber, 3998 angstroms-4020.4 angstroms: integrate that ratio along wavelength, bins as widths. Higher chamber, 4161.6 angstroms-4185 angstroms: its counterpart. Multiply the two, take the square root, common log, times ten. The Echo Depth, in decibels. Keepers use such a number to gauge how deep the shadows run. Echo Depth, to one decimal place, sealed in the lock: 13.5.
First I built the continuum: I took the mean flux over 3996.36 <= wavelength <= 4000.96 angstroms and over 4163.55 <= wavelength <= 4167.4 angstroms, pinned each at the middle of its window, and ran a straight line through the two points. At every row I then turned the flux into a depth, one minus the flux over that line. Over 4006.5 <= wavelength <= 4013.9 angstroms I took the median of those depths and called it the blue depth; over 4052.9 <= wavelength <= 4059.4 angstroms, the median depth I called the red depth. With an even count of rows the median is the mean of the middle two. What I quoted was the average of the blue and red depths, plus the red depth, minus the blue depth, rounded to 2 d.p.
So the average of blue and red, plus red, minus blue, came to -0.04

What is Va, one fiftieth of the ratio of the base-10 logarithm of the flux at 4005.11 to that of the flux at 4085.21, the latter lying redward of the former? 0.01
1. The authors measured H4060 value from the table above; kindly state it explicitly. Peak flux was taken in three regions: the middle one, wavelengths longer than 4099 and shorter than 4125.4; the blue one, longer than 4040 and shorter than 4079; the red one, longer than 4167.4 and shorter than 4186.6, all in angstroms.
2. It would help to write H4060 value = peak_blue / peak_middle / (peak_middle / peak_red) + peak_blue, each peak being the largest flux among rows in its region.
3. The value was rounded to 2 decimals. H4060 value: 2.33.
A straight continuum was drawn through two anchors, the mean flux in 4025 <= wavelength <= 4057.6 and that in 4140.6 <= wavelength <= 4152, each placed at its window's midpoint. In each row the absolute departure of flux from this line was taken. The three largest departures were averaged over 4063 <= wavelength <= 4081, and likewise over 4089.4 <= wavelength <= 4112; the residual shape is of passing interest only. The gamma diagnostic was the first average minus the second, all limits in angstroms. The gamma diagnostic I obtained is -0.2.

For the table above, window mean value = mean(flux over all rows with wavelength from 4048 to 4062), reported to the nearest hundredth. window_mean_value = 1.07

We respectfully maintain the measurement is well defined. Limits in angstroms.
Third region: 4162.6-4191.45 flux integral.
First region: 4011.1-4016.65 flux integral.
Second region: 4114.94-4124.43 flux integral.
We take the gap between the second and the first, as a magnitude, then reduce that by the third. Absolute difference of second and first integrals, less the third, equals -27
